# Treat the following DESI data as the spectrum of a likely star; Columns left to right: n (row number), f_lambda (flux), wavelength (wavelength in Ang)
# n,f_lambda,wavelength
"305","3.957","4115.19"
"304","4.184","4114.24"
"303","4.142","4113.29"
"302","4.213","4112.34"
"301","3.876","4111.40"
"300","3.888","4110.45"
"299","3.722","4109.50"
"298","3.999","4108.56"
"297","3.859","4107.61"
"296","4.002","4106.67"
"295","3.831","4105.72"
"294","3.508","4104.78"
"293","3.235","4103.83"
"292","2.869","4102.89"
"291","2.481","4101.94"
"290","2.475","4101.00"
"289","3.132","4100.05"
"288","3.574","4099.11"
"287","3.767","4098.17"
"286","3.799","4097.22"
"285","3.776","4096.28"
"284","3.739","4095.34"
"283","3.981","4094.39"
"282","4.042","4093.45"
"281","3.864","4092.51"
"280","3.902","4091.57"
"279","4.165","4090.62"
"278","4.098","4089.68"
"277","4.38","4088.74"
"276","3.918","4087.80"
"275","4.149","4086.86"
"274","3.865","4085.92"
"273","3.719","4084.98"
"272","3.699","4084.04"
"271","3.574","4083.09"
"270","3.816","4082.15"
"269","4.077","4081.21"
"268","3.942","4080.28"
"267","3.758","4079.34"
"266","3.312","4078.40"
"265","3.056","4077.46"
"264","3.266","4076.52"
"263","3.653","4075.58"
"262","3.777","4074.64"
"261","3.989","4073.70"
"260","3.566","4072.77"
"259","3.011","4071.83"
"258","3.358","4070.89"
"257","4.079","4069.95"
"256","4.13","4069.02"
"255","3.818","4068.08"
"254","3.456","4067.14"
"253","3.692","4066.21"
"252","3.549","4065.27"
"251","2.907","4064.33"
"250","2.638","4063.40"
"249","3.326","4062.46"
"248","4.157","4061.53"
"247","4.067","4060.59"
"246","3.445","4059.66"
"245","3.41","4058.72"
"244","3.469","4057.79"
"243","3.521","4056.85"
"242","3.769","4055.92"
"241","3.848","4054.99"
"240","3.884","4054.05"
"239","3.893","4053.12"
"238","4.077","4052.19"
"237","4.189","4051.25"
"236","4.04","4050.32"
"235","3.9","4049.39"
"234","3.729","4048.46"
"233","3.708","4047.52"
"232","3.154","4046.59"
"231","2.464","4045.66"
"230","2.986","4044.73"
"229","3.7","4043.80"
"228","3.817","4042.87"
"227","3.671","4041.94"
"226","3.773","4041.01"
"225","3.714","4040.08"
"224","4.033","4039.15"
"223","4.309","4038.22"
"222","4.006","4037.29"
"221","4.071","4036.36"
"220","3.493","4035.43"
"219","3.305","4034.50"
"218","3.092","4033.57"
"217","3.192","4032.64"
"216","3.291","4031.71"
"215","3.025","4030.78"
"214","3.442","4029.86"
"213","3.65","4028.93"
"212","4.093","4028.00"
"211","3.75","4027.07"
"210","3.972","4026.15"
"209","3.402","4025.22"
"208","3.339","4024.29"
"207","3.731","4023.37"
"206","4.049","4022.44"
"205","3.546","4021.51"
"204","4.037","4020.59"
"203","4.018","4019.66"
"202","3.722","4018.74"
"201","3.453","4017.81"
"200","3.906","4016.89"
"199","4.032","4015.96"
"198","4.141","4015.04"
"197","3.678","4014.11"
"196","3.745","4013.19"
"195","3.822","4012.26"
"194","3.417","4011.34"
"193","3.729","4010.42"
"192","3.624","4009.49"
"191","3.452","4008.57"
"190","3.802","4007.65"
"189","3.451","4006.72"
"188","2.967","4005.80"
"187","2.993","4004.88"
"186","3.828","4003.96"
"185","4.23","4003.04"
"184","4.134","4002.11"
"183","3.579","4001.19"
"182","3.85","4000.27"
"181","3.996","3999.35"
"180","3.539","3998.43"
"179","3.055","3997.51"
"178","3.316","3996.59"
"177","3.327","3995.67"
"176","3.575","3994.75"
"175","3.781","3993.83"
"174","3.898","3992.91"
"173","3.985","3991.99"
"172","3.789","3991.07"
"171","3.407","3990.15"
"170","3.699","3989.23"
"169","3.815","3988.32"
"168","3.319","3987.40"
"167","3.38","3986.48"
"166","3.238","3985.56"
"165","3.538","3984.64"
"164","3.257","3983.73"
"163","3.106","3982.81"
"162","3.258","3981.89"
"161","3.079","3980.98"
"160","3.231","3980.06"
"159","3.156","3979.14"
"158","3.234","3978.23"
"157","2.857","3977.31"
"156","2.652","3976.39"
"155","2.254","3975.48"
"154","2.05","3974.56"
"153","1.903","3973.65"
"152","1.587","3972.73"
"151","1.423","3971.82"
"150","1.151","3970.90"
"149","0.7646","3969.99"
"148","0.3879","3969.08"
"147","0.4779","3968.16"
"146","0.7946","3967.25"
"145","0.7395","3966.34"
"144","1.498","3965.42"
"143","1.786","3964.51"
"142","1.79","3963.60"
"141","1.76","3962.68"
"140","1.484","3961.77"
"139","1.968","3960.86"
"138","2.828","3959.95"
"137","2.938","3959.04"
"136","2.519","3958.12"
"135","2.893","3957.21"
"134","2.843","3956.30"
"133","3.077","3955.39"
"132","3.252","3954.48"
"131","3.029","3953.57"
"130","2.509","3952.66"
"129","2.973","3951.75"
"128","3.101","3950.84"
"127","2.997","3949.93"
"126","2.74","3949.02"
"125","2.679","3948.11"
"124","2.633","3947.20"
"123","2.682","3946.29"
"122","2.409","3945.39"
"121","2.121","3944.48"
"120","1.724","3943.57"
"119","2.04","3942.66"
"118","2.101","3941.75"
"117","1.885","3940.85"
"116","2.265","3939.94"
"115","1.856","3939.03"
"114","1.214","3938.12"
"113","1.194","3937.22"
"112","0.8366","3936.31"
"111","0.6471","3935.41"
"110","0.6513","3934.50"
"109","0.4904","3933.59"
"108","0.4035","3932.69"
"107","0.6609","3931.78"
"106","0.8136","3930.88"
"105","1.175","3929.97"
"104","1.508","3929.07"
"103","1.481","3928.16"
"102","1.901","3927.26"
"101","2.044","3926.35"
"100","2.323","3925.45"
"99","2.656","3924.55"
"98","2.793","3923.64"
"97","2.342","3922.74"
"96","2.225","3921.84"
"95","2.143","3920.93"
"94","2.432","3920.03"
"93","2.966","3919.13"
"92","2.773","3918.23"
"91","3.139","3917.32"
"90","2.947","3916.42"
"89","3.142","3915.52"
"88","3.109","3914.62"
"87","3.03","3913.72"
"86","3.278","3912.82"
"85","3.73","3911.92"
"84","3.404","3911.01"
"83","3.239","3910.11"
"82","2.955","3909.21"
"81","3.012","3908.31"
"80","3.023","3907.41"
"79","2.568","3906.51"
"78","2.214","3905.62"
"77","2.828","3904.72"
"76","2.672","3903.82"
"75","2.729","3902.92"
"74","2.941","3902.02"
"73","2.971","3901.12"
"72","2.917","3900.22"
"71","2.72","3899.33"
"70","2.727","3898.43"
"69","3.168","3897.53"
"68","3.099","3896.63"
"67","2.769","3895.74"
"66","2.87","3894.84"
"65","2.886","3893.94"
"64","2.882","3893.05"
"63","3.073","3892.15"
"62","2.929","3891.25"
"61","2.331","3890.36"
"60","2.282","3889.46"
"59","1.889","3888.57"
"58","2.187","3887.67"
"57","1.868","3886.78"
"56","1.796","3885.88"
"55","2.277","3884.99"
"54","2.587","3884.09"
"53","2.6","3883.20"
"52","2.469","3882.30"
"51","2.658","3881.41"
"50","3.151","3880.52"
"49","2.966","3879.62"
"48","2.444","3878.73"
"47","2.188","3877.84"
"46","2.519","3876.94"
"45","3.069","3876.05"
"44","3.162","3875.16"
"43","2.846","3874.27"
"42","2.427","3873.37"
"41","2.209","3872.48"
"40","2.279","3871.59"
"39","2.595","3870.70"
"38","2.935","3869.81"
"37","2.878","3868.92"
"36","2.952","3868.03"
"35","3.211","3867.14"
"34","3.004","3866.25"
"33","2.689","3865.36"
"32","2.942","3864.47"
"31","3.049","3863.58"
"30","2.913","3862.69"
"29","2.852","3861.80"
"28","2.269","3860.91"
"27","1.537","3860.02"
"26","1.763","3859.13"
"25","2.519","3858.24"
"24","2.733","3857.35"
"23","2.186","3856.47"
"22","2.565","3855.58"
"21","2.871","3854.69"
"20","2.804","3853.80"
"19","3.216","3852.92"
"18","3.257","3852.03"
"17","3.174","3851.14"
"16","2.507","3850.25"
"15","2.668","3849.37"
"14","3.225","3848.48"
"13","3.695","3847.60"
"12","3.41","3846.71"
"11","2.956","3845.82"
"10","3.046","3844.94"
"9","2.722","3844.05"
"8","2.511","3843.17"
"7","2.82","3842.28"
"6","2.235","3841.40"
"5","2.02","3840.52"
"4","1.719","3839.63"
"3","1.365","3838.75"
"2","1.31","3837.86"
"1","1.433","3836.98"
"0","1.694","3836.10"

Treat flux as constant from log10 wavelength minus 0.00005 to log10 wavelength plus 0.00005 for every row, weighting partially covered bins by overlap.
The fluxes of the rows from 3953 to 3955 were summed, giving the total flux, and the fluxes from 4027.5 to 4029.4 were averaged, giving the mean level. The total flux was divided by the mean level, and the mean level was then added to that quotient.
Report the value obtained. 5.5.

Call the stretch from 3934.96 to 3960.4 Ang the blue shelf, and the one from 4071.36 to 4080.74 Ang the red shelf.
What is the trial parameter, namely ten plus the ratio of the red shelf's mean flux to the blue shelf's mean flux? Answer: 11.5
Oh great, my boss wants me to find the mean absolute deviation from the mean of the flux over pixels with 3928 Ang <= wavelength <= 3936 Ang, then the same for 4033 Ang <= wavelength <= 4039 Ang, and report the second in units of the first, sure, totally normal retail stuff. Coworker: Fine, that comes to 1.2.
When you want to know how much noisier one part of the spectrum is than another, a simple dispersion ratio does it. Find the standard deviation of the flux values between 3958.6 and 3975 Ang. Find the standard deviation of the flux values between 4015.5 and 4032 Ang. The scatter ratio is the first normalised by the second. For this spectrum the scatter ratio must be 2.3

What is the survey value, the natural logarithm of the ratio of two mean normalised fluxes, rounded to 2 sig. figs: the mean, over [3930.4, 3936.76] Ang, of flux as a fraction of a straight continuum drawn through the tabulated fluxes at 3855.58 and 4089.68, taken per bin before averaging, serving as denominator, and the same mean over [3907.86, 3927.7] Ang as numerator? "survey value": 1.5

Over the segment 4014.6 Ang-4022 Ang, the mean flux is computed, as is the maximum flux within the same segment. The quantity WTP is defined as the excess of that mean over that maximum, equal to -0.28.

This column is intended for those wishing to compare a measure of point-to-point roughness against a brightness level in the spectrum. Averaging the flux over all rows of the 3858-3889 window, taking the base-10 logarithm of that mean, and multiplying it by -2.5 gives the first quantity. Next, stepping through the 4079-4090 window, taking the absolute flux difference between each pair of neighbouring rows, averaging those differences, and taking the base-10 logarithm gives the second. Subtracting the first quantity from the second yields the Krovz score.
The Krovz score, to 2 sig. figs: 0.36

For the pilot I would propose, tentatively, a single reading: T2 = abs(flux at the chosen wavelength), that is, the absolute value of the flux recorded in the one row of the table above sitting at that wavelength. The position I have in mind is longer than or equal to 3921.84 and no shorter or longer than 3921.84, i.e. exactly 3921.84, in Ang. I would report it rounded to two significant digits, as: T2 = 2.2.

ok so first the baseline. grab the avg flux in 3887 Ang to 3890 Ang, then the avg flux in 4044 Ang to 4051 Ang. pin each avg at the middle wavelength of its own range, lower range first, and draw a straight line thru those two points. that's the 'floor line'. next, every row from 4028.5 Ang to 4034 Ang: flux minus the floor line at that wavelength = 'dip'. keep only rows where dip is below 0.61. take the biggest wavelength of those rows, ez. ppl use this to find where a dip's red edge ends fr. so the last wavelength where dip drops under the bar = 4033.57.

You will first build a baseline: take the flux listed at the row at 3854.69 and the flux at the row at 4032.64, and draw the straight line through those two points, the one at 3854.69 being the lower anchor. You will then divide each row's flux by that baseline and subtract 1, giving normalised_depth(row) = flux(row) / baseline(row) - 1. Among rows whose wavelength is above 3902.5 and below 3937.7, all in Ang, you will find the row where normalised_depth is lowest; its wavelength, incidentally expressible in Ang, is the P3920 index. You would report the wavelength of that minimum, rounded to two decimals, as 3932.69 Ang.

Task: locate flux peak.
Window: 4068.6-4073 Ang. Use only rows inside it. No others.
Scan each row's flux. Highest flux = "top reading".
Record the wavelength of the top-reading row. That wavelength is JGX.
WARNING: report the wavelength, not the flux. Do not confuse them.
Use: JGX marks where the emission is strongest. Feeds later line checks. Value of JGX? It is 4069.02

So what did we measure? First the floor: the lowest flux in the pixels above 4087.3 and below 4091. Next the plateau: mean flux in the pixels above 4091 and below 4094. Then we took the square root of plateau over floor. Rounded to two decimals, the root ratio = 1.00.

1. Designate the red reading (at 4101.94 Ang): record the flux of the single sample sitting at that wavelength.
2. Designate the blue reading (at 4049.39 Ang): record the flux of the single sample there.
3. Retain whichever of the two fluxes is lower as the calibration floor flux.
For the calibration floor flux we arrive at 2.48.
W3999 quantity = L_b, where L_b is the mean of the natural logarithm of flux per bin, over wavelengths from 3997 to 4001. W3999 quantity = 1.3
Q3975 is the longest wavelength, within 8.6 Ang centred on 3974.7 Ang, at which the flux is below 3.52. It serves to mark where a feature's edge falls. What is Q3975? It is 3978.23 Ang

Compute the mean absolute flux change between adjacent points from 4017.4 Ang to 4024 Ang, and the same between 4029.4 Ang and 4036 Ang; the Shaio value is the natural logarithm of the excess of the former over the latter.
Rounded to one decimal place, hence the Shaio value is -2.3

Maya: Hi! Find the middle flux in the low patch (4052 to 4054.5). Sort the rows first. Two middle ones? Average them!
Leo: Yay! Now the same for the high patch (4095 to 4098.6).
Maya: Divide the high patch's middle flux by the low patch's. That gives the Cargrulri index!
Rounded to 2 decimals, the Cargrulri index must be 0.97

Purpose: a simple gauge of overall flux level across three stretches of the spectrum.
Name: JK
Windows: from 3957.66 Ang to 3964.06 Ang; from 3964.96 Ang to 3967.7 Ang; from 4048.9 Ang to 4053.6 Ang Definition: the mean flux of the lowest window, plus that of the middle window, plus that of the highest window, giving 7.2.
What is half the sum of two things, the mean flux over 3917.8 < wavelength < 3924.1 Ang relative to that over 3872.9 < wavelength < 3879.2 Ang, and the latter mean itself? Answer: 1.8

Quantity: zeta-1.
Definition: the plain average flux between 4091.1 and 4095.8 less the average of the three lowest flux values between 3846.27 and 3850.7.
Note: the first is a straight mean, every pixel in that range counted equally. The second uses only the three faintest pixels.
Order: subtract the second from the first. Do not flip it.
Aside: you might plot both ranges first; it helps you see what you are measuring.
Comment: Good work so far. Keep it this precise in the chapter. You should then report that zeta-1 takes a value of 1.1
